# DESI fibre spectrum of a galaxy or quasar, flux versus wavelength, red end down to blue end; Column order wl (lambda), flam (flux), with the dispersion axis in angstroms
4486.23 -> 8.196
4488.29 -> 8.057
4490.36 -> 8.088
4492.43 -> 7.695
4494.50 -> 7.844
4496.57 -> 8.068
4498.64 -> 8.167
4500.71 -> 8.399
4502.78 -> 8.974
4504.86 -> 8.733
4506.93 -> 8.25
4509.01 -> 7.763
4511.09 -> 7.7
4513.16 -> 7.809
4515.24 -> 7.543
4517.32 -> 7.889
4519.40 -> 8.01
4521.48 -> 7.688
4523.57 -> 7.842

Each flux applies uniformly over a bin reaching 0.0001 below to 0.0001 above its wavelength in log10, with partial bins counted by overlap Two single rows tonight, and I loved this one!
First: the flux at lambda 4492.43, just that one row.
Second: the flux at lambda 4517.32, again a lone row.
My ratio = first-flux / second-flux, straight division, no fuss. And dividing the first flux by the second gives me 0.98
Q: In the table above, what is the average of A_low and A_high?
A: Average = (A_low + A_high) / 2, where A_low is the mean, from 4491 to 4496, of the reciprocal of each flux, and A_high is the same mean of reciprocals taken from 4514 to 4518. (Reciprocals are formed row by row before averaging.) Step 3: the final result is 0.129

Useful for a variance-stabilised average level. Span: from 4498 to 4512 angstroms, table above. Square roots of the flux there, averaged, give 2.88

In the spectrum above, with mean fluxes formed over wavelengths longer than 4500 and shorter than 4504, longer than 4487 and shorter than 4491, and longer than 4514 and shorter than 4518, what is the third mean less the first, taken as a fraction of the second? -0.12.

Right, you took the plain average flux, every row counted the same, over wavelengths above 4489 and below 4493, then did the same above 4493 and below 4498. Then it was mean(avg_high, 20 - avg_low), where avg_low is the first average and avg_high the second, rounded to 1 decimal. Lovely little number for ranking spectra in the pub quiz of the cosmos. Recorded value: 10.0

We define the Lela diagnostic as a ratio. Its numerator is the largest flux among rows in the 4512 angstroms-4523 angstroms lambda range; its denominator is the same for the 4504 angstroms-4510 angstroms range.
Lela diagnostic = 0.92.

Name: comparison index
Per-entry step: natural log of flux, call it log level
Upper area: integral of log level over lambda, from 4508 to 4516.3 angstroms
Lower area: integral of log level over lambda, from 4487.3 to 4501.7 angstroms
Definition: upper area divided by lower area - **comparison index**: 0.6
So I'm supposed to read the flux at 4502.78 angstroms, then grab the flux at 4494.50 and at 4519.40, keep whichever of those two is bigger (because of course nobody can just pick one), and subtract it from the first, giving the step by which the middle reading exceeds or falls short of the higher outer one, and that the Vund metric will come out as 1.0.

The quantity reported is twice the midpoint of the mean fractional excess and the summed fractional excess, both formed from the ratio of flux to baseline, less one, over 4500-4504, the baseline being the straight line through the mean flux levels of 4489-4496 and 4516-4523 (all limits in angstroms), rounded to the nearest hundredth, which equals 0.31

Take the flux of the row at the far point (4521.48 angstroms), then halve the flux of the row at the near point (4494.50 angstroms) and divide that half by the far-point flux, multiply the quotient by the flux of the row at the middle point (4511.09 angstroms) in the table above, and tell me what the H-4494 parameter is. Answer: 3.93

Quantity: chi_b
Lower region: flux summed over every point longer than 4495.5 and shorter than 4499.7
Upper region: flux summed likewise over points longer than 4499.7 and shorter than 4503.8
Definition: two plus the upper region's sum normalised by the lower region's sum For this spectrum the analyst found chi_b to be 3.07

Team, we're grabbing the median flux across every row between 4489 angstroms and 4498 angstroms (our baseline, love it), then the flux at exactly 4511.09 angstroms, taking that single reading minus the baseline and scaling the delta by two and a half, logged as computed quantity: -0.6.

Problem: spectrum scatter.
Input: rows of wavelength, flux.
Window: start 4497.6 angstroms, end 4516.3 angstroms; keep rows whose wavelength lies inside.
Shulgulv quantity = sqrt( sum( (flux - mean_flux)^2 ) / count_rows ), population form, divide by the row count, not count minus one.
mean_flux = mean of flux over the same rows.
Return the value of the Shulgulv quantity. 0.46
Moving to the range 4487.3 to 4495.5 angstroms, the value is 0.16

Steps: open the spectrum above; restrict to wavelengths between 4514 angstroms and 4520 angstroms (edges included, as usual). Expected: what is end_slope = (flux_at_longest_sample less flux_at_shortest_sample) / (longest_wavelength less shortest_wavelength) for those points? 0.11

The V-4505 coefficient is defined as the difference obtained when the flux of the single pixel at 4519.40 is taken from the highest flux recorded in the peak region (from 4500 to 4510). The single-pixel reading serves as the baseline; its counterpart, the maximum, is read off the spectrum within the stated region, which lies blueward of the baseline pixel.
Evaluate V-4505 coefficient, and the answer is 1.0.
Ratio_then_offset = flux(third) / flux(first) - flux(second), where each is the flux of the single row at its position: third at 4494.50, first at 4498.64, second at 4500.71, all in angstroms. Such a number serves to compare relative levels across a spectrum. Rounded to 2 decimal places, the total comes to -7.44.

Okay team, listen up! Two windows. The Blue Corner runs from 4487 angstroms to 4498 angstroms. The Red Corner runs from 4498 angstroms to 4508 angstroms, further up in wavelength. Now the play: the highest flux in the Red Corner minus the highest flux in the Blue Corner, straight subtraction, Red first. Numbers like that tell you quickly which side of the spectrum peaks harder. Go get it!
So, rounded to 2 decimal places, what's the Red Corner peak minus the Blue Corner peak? 0.89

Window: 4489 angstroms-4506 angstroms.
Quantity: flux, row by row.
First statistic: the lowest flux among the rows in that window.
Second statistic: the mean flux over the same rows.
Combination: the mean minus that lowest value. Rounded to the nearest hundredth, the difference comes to 0.55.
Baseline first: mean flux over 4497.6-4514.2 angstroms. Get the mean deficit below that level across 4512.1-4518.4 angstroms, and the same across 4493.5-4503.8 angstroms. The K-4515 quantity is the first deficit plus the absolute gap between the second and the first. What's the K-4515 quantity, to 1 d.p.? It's 1.0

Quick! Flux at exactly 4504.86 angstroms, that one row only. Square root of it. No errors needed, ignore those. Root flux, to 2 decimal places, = 2.96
